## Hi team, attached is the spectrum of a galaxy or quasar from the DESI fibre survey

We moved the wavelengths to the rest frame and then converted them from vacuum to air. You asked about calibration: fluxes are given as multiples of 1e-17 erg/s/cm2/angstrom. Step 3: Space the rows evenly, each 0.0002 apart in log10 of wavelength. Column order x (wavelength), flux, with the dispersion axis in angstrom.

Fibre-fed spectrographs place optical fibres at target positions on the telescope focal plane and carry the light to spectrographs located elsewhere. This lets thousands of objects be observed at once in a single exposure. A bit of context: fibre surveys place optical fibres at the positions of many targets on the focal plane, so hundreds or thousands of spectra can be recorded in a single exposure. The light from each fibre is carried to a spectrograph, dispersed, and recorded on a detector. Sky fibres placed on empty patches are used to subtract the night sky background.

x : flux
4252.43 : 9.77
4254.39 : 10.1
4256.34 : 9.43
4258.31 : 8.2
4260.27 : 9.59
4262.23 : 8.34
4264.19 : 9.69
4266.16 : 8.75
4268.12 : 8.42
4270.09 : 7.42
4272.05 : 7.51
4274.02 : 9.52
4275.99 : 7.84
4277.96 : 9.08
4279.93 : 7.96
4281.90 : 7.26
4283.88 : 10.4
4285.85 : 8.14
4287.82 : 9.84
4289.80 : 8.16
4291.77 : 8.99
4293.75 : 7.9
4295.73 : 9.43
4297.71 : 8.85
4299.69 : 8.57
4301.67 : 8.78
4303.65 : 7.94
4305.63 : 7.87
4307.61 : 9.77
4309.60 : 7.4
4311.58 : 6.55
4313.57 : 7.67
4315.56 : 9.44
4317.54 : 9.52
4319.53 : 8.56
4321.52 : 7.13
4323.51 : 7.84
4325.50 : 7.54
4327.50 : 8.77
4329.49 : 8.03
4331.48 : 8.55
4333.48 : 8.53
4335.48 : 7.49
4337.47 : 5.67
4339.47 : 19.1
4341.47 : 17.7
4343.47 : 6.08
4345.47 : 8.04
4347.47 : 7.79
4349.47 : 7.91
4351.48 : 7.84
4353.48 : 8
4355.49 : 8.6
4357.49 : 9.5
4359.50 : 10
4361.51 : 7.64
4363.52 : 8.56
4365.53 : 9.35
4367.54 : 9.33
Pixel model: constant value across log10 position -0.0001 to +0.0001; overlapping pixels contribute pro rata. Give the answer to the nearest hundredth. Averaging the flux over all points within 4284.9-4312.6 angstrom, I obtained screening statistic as 8.44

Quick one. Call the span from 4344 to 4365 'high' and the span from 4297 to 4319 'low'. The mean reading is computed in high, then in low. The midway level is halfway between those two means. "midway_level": 8.4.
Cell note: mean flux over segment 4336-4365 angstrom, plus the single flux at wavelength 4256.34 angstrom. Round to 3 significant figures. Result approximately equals 18.9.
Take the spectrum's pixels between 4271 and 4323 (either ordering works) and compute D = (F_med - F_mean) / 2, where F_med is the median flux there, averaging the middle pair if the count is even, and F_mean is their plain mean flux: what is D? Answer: -0.05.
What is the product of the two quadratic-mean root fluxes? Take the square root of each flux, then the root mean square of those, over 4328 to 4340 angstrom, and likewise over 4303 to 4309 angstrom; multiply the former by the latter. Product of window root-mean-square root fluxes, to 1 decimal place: 9.0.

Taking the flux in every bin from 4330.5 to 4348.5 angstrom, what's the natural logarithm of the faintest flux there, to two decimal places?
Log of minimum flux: 1.74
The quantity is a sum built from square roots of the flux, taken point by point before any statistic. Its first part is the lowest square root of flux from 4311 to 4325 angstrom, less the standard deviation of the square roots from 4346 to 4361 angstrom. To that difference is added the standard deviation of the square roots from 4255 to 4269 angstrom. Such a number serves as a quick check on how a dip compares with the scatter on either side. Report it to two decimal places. 2.52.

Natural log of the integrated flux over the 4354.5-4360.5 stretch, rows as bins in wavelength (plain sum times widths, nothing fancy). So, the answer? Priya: 4.03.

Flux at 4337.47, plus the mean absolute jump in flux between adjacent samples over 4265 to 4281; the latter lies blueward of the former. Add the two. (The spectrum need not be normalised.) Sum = 6.7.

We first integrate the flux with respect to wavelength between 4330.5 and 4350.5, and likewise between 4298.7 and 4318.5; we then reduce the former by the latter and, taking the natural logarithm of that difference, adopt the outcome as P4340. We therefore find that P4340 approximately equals 3.3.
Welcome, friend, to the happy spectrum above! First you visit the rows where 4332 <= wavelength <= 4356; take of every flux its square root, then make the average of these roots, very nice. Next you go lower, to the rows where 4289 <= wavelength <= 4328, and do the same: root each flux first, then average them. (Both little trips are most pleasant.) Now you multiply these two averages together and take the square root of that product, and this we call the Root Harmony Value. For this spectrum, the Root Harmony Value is 2.94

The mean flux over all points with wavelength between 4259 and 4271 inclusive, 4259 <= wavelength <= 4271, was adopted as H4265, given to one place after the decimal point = 8.7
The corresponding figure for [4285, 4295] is 8.6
